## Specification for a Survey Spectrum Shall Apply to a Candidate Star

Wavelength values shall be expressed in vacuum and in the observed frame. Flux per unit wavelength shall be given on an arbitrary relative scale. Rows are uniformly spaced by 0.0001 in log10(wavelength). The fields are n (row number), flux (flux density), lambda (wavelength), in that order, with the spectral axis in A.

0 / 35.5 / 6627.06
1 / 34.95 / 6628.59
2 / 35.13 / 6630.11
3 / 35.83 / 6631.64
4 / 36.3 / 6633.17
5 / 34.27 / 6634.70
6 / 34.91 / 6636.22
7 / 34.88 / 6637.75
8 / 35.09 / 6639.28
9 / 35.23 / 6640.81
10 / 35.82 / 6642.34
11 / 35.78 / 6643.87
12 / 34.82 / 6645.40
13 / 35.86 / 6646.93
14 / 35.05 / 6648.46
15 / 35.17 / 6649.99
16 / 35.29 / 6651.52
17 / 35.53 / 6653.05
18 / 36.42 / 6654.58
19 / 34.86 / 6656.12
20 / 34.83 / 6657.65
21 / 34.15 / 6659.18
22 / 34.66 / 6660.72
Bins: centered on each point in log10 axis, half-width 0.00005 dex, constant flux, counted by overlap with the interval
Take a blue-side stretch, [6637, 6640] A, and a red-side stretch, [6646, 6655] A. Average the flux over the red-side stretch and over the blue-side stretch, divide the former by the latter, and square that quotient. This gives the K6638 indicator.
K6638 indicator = 1.03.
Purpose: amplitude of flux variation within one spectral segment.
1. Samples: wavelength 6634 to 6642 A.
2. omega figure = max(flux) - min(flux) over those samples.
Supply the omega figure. 0.96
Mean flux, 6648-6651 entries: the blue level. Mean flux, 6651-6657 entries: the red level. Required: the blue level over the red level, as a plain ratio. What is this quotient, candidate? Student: 0.99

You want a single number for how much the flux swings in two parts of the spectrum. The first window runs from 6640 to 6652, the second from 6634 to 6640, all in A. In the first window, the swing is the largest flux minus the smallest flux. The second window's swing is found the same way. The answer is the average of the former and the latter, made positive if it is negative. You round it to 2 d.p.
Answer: 0.93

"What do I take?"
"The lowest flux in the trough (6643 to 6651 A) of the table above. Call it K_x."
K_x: 34.82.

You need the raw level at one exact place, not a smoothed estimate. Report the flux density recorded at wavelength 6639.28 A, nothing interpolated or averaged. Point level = 35.09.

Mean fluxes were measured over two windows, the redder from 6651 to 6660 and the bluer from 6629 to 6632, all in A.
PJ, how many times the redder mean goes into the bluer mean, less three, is -1.99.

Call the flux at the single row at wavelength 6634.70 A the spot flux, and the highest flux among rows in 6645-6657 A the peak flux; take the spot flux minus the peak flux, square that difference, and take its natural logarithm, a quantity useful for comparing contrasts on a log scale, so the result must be 1.5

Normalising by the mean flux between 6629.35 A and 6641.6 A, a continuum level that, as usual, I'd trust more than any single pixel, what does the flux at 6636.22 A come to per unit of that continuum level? 0.99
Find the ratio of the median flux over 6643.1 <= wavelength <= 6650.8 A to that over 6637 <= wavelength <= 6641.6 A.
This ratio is 1.00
